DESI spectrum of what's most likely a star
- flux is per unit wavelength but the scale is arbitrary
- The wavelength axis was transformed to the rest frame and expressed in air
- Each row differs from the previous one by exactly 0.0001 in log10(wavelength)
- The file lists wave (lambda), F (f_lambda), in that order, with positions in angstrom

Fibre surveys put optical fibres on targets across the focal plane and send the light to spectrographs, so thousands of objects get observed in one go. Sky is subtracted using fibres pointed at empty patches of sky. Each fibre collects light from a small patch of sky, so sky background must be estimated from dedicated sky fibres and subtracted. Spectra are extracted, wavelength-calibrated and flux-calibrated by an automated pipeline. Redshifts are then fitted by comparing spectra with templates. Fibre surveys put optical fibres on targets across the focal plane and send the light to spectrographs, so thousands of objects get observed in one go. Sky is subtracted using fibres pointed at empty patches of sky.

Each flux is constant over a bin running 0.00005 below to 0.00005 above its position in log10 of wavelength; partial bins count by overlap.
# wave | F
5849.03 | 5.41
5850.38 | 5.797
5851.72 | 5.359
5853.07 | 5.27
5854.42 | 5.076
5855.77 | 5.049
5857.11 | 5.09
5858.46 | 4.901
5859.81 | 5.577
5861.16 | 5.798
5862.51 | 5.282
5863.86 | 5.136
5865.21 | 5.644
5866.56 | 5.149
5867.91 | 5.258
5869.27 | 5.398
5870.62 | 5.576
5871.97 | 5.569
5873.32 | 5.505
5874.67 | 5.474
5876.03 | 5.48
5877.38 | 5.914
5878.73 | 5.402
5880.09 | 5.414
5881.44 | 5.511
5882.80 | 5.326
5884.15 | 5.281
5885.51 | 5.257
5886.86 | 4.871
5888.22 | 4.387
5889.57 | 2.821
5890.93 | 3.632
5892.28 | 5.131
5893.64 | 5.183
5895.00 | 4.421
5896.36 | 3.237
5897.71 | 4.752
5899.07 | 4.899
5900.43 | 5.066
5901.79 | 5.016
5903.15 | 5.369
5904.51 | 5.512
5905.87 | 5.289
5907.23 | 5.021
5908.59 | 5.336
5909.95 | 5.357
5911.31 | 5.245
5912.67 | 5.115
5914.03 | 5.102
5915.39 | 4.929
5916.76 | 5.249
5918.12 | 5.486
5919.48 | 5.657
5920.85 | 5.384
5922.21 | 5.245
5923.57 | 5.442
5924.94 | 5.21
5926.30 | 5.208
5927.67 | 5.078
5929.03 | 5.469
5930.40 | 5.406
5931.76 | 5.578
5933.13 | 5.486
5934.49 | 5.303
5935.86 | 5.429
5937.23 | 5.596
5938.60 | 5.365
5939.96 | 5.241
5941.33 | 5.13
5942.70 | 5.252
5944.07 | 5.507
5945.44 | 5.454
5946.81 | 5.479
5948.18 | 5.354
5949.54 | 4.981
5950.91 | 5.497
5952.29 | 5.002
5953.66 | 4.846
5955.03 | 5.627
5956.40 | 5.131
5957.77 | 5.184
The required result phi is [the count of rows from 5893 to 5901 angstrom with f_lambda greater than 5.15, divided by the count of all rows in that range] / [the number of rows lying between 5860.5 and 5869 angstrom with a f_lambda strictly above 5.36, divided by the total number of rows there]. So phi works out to 0.50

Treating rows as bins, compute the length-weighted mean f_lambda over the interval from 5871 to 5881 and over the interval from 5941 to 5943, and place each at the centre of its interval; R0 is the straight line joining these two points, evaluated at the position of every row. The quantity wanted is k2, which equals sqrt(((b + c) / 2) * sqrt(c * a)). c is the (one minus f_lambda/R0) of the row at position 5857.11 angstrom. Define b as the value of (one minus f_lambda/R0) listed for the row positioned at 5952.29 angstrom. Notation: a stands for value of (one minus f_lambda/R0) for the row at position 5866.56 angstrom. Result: 0.07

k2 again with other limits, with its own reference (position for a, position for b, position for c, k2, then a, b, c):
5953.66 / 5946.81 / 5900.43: 0.01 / 0.05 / -0.06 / 0.06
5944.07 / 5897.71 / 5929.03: 0.05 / -0.06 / 0.12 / -0.04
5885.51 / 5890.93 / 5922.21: 0.06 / 0.04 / 0.33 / 0.01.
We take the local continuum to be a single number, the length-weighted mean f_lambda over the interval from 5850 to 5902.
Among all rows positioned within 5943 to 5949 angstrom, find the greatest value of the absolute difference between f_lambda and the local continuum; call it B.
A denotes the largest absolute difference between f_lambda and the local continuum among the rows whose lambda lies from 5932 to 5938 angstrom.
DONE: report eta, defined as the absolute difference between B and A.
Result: 0.09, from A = 0.50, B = 0.41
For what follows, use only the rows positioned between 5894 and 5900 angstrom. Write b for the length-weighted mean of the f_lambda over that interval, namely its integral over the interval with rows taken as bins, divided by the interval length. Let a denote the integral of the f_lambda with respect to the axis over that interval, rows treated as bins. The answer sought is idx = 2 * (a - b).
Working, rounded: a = 26.4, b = 4.40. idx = 44.0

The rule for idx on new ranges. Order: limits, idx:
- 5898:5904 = 50.7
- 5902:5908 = 52.8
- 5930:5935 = 43.7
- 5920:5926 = 53.2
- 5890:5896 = 44.4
